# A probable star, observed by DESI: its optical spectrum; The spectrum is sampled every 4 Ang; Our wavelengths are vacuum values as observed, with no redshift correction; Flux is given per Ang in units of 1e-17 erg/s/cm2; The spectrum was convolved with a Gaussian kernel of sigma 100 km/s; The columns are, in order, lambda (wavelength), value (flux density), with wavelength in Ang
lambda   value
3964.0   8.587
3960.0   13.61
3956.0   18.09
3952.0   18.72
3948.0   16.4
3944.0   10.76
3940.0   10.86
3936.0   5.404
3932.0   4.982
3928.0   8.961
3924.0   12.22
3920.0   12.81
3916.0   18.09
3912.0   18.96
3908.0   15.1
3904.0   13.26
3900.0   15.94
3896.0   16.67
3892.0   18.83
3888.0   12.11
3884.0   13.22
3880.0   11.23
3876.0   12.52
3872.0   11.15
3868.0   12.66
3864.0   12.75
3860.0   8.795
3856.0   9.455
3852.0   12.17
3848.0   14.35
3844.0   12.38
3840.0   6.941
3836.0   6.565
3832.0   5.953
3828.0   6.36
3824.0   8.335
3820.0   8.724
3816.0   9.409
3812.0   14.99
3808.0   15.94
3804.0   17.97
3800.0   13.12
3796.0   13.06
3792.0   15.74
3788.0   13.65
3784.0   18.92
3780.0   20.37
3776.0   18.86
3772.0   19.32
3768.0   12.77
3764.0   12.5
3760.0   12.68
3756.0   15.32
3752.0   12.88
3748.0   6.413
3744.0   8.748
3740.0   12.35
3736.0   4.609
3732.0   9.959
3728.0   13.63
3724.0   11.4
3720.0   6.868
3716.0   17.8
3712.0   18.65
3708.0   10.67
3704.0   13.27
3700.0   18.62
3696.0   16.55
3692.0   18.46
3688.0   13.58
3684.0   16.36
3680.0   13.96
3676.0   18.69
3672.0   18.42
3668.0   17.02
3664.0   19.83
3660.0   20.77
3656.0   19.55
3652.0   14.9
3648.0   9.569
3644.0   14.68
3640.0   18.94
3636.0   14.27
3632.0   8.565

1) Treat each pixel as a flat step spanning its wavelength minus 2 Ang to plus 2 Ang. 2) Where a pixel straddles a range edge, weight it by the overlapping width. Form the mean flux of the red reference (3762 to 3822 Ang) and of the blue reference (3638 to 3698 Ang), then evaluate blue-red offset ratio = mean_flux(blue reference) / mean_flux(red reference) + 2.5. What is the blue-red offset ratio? 3.62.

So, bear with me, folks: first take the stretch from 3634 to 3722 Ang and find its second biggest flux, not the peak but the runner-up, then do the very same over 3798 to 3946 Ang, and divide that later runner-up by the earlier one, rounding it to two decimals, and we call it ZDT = 0.95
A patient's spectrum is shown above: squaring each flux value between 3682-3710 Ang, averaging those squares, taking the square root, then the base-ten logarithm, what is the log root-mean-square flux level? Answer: 1.19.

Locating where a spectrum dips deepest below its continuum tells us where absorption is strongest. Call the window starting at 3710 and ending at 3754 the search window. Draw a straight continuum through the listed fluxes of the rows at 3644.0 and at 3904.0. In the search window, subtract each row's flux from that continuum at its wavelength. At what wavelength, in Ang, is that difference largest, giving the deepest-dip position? 3736.0 Ang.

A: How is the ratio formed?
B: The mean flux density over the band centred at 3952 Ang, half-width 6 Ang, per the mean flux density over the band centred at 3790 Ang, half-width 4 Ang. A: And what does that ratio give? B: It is 1.21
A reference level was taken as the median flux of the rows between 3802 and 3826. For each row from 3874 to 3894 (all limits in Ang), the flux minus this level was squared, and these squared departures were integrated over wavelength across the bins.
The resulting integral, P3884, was 184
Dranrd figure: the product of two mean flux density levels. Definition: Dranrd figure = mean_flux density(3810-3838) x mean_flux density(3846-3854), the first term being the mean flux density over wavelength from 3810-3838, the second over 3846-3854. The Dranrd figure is 114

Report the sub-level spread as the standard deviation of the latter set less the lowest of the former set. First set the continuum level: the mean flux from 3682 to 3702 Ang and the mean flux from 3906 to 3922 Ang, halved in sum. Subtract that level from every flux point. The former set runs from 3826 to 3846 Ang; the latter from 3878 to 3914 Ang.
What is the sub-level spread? 13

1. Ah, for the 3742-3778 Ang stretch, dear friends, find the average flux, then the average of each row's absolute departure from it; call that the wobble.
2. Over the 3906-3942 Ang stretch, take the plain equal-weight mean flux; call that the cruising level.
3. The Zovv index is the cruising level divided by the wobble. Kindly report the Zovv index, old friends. 3.9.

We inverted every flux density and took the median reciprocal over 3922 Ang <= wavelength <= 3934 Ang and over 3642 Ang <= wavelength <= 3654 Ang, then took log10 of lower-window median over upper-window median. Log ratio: -0.2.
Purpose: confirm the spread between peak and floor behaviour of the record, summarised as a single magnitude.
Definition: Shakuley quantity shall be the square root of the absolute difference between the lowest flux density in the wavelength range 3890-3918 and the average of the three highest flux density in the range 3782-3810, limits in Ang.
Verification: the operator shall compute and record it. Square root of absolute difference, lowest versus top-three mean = 2.1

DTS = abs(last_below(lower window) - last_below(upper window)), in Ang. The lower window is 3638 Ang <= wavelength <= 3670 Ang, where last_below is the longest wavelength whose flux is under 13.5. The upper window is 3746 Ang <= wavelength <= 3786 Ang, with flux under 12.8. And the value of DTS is 120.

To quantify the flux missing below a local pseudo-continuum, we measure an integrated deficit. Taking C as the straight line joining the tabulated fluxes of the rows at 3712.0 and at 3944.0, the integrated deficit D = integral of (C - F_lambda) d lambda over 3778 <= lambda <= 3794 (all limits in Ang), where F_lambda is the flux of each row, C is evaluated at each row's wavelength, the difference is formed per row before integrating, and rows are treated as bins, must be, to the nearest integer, -17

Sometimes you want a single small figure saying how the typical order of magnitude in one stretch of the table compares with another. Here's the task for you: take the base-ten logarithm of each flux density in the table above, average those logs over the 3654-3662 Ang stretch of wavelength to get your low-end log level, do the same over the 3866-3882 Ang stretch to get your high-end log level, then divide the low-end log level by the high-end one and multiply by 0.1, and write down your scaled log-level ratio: 0.121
